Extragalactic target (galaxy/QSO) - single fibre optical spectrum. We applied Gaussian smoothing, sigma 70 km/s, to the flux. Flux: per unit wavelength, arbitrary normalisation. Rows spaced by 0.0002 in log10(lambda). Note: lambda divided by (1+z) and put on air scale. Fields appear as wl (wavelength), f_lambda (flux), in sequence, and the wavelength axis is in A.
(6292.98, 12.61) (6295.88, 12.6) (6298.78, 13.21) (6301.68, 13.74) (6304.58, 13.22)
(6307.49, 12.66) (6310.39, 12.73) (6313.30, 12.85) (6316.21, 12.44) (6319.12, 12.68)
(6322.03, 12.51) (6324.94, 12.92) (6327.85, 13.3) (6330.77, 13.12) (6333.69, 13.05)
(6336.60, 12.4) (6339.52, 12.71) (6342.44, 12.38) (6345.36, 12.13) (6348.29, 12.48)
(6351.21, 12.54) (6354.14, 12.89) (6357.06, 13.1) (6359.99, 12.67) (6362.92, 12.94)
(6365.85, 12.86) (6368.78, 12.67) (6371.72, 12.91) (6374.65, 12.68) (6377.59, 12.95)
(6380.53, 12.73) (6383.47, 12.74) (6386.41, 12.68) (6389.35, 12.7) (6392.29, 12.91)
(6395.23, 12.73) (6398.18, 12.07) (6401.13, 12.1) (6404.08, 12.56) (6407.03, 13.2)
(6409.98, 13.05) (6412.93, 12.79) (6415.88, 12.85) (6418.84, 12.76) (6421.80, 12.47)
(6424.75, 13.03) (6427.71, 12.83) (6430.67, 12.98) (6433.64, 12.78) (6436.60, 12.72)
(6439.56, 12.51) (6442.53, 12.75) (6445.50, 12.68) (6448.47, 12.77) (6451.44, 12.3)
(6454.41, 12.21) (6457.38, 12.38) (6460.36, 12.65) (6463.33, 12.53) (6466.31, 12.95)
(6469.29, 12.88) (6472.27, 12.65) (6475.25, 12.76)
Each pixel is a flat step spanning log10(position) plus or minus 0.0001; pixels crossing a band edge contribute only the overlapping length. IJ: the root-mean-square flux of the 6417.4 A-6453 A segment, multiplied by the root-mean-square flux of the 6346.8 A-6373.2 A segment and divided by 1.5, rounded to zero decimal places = 108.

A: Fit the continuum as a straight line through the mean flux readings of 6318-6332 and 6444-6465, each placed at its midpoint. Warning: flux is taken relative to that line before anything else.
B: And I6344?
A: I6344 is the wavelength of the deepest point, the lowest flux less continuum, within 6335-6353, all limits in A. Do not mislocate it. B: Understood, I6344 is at 6345.36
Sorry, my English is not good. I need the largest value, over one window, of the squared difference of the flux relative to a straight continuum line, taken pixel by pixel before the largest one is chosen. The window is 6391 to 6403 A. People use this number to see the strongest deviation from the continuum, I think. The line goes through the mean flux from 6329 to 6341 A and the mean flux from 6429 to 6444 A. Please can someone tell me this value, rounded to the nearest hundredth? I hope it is 0.50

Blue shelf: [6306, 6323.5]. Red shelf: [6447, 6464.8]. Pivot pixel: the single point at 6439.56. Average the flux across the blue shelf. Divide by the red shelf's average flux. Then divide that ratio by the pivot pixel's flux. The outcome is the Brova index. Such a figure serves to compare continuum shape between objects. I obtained 0.081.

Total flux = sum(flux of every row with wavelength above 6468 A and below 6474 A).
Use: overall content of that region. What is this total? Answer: 25.53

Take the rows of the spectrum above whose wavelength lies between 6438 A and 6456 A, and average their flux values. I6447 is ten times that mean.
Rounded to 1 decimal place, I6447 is 125.4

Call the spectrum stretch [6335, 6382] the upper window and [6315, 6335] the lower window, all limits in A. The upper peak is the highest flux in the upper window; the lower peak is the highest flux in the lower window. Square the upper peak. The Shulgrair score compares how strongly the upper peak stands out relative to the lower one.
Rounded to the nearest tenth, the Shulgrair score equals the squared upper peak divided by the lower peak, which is 12.9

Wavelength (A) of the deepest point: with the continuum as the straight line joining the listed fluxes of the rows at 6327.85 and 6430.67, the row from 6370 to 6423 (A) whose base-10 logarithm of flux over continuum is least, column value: 6398.18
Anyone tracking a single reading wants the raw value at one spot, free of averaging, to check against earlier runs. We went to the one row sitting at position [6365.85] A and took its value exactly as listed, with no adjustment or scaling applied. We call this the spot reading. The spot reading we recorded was 12.86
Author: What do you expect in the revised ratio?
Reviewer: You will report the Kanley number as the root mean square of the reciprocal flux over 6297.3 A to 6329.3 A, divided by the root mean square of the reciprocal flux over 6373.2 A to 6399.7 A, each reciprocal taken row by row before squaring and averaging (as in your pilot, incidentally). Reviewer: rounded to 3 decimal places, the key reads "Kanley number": 0.982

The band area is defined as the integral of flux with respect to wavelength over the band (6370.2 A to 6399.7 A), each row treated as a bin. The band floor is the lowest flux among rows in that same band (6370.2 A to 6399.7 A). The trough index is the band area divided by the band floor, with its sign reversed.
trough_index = -31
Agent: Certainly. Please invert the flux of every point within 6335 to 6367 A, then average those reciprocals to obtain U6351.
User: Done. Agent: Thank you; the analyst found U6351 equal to 0.0791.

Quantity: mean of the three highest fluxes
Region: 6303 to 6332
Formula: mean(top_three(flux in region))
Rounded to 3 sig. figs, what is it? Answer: 13.2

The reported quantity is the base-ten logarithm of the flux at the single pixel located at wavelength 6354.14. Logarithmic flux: 1.11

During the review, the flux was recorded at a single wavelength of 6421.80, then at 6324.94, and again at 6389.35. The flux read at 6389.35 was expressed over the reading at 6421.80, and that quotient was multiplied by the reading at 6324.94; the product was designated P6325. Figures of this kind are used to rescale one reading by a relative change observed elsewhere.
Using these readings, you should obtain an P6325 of 13.2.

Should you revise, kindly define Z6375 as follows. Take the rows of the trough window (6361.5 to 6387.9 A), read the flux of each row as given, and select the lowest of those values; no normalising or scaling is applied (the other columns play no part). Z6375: 12.67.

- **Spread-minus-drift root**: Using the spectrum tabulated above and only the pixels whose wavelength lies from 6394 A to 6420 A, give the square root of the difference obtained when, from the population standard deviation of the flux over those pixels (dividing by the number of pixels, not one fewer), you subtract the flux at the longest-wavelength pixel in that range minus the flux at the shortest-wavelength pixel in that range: 0.6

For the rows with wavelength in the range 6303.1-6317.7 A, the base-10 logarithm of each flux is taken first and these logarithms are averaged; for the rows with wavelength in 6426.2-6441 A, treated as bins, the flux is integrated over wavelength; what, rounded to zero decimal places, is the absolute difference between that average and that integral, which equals 188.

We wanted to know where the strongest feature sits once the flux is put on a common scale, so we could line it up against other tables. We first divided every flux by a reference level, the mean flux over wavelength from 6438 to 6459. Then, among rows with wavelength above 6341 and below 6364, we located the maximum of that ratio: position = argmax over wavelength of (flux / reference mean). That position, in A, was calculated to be 6357.06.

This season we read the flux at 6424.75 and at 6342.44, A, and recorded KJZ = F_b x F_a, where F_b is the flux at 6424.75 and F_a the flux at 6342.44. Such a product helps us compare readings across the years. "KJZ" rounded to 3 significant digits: 161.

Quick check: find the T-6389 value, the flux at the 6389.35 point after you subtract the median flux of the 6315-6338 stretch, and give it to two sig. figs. -0.10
